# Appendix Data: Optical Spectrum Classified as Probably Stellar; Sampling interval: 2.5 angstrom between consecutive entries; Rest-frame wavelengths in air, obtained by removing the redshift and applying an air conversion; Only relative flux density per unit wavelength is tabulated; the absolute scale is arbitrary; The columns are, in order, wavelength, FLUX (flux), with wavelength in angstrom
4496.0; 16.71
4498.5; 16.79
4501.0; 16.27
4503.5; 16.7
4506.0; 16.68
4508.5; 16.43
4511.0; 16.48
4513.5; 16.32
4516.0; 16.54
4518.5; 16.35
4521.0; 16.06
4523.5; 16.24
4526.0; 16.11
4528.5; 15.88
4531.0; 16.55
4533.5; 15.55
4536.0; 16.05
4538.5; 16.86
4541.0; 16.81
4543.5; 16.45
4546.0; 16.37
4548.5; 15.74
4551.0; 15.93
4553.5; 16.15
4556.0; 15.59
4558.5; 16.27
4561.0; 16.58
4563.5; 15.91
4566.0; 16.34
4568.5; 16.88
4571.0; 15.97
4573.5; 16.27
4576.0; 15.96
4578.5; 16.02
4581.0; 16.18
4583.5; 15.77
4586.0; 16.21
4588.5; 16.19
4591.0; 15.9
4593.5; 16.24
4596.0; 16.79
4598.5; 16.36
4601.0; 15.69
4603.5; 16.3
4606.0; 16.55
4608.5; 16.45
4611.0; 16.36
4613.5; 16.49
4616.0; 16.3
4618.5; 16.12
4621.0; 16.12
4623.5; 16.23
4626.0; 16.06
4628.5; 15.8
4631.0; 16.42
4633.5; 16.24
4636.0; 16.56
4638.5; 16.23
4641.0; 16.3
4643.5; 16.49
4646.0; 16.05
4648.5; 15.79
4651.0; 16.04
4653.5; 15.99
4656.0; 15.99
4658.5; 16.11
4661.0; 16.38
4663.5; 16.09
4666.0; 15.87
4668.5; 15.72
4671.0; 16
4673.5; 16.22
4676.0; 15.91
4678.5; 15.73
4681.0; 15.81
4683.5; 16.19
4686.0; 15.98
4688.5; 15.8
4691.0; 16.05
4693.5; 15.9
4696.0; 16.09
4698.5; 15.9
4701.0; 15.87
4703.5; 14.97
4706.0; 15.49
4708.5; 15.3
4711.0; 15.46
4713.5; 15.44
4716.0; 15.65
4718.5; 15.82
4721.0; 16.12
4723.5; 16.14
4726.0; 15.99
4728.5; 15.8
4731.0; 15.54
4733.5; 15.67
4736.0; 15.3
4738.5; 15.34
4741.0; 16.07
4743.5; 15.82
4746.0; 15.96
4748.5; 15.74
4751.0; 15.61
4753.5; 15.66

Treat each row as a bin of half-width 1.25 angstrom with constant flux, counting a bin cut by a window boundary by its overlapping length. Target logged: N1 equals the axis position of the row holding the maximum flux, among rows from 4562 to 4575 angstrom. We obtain 4568.5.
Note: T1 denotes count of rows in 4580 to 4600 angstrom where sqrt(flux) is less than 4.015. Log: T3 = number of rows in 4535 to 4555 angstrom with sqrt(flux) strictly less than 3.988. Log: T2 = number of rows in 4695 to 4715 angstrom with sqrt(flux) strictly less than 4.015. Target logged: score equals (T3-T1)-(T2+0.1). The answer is -9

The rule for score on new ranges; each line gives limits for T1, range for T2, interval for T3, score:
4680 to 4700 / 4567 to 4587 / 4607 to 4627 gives -11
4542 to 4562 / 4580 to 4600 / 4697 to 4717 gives 3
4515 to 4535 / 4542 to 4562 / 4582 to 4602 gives -4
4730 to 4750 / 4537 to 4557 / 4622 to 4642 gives -10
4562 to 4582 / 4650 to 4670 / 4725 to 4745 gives -5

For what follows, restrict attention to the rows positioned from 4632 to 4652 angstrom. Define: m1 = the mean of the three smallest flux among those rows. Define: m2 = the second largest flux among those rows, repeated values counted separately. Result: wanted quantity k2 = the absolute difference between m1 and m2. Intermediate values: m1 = 15.96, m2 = 16.49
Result 0.53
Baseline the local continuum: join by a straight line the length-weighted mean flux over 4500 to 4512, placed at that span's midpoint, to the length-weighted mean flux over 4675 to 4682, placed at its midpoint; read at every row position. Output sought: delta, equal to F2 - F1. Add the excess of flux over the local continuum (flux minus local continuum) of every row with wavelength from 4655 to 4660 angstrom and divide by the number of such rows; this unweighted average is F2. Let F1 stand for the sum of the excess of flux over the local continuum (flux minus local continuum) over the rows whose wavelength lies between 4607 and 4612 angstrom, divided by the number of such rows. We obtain -0.16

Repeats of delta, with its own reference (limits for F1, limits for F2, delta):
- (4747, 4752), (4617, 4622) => -0.09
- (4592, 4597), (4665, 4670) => -0.42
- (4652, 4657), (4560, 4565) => -0.12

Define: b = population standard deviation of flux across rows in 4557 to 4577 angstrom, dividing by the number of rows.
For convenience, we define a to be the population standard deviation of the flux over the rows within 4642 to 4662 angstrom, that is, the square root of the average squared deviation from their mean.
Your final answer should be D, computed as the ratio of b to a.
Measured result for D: 1.5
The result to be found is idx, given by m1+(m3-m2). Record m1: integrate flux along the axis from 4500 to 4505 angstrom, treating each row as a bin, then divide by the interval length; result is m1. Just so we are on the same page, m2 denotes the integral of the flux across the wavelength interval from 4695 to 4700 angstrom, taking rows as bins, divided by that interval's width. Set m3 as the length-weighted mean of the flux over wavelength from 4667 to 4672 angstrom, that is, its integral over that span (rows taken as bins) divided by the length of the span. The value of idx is 16.4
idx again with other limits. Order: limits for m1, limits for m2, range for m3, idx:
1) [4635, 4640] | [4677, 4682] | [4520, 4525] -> 16.8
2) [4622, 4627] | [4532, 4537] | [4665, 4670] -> 16.1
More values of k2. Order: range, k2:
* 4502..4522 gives 0.44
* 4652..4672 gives 0.25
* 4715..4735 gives 0.50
